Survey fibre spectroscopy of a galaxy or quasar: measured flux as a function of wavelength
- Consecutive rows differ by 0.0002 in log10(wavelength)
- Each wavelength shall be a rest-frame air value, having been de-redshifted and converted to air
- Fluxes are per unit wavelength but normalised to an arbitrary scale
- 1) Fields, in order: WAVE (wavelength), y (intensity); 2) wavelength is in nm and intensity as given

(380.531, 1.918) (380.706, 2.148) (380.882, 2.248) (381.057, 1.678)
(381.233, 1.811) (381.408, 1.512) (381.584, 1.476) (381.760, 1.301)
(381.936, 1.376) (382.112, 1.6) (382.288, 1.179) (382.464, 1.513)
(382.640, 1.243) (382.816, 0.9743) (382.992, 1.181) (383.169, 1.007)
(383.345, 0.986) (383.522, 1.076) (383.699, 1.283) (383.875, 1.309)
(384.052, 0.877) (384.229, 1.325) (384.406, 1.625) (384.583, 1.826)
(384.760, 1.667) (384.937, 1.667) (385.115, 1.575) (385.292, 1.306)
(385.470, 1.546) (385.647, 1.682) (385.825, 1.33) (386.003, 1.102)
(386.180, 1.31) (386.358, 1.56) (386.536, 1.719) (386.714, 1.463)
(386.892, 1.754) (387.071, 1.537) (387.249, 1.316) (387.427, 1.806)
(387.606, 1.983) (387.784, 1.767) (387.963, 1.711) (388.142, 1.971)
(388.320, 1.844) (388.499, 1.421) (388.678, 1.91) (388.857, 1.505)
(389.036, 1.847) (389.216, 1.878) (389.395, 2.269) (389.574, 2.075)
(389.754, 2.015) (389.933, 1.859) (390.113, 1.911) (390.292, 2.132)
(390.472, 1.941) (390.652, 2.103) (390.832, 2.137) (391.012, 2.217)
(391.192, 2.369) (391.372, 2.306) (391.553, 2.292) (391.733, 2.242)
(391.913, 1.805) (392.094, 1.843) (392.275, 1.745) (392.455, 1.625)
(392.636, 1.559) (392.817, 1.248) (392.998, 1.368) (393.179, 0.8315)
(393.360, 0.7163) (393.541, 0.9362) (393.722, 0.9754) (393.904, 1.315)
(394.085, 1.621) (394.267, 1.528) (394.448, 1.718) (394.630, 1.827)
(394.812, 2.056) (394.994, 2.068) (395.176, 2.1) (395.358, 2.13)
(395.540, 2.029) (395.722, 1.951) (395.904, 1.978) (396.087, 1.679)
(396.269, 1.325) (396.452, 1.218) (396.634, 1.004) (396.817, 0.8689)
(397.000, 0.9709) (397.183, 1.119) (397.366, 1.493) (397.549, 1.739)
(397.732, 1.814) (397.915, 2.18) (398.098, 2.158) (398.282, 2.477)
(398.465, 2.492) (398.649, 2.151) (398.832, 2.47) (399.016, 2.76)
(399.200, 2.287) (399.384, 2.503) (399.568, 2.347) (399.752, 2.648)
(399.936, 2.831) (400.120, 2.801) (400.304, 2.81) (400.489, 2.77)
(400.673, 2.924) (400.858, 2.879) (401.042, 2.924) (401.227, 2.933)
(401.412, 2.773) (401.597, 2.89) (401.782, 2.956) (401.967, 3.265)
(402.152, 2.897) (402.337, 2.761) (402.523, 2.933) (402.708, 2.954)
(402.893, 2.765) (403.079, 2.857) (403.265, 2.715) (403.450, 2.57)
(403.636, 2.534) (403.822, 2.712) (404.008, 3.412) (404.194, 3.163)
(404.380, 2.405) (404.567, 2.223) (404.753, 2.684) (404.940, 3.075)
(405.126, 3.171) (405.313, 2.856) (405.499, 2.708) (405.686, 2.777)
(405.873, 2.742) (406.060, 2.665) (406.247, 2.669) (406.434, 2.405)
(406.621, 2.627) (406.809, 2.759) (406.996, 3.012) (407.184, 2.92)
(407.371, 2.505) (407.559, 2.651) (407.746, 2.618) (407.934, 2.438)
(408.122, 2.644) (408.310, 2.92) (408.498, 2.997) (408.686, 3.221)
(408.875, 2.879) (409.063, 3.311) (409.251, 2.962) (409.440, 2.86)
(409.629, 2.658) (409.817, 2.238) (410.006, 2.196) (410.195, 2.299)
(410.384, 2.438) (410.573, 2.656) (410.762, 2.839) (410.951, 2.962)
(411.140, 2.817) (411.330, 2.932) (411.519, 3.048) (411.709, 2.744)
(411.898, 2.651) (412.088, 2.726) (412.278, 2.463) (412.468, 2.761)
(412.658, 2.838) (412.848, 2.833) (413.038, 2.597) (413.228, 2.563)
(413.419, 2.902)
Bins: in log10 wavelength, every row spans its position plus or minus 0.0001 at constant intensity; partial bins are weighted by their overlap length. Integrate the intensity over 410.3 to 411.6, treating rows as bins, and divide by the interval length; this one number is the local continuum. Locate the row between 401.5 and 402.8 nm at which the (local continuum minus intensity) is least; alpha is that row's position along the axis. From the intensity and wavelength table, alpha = 401.967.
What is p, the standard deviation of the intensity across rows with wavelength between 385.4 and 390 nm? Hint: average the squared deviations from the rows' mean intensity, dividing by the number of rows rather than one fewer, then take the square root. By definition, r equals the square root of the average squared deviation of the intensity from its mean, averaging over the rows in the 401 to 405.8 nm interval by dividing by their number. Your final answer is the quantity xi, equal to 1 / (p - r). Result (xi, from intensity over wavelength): 54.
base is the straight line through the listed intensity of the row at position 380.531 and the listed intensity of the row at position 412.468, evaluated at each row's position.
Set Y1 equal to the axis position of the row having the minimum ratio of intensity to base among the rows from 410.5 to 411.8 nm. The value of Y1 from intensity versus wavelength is 410.573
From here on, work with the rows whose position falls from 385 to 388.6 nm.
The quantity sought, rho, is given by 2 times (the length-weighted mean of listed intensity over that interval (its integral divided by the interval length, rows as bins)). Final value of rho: 3.2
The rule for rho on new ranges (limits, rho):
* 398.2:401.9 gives 5.4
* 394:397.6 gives 3.2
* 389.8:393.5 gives 3.6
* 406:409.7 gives 5.6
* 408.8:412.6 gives 5.4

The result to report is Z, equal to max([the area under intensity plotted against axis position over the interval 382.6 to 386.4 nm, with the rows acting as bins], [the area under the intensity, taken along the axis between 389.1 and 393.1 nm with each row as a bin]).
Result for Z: 7.8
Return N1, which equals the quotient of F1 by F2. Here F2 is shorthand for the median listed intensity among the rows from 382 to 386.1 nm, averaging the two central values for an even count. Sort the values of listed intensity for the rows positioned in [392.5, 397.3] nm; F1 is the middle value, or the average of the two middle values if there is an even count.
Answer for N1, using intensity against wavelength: 1.1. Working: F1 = 1.45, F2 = 1.3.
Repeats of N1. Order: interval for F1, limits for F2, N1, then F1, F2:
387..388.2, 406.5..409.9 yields 0.6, 1.77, 2.8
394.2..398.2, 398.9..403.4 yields 0.6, 1.78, 2.8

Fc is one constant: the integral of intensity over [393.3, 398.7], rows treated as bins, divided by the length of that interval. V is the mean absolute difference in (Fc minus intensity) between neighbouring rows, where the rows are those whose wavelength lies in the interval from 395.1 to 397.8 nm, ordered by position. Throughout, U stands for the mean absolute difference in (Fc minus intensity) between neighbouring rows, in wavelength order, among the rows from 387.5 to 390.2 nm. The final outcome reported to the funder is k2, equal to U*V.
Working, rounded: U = 0.23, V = 0.16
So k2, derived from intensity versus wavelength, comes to 0.037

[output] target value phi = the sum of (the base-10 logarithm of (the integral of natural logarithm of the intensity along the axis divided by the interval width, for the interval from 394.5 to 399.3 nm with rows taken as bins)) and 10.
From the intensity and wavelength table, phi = 9.76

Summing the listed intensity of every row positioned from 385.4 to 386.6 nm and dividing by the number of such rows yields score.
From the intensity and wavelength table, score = 1.46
